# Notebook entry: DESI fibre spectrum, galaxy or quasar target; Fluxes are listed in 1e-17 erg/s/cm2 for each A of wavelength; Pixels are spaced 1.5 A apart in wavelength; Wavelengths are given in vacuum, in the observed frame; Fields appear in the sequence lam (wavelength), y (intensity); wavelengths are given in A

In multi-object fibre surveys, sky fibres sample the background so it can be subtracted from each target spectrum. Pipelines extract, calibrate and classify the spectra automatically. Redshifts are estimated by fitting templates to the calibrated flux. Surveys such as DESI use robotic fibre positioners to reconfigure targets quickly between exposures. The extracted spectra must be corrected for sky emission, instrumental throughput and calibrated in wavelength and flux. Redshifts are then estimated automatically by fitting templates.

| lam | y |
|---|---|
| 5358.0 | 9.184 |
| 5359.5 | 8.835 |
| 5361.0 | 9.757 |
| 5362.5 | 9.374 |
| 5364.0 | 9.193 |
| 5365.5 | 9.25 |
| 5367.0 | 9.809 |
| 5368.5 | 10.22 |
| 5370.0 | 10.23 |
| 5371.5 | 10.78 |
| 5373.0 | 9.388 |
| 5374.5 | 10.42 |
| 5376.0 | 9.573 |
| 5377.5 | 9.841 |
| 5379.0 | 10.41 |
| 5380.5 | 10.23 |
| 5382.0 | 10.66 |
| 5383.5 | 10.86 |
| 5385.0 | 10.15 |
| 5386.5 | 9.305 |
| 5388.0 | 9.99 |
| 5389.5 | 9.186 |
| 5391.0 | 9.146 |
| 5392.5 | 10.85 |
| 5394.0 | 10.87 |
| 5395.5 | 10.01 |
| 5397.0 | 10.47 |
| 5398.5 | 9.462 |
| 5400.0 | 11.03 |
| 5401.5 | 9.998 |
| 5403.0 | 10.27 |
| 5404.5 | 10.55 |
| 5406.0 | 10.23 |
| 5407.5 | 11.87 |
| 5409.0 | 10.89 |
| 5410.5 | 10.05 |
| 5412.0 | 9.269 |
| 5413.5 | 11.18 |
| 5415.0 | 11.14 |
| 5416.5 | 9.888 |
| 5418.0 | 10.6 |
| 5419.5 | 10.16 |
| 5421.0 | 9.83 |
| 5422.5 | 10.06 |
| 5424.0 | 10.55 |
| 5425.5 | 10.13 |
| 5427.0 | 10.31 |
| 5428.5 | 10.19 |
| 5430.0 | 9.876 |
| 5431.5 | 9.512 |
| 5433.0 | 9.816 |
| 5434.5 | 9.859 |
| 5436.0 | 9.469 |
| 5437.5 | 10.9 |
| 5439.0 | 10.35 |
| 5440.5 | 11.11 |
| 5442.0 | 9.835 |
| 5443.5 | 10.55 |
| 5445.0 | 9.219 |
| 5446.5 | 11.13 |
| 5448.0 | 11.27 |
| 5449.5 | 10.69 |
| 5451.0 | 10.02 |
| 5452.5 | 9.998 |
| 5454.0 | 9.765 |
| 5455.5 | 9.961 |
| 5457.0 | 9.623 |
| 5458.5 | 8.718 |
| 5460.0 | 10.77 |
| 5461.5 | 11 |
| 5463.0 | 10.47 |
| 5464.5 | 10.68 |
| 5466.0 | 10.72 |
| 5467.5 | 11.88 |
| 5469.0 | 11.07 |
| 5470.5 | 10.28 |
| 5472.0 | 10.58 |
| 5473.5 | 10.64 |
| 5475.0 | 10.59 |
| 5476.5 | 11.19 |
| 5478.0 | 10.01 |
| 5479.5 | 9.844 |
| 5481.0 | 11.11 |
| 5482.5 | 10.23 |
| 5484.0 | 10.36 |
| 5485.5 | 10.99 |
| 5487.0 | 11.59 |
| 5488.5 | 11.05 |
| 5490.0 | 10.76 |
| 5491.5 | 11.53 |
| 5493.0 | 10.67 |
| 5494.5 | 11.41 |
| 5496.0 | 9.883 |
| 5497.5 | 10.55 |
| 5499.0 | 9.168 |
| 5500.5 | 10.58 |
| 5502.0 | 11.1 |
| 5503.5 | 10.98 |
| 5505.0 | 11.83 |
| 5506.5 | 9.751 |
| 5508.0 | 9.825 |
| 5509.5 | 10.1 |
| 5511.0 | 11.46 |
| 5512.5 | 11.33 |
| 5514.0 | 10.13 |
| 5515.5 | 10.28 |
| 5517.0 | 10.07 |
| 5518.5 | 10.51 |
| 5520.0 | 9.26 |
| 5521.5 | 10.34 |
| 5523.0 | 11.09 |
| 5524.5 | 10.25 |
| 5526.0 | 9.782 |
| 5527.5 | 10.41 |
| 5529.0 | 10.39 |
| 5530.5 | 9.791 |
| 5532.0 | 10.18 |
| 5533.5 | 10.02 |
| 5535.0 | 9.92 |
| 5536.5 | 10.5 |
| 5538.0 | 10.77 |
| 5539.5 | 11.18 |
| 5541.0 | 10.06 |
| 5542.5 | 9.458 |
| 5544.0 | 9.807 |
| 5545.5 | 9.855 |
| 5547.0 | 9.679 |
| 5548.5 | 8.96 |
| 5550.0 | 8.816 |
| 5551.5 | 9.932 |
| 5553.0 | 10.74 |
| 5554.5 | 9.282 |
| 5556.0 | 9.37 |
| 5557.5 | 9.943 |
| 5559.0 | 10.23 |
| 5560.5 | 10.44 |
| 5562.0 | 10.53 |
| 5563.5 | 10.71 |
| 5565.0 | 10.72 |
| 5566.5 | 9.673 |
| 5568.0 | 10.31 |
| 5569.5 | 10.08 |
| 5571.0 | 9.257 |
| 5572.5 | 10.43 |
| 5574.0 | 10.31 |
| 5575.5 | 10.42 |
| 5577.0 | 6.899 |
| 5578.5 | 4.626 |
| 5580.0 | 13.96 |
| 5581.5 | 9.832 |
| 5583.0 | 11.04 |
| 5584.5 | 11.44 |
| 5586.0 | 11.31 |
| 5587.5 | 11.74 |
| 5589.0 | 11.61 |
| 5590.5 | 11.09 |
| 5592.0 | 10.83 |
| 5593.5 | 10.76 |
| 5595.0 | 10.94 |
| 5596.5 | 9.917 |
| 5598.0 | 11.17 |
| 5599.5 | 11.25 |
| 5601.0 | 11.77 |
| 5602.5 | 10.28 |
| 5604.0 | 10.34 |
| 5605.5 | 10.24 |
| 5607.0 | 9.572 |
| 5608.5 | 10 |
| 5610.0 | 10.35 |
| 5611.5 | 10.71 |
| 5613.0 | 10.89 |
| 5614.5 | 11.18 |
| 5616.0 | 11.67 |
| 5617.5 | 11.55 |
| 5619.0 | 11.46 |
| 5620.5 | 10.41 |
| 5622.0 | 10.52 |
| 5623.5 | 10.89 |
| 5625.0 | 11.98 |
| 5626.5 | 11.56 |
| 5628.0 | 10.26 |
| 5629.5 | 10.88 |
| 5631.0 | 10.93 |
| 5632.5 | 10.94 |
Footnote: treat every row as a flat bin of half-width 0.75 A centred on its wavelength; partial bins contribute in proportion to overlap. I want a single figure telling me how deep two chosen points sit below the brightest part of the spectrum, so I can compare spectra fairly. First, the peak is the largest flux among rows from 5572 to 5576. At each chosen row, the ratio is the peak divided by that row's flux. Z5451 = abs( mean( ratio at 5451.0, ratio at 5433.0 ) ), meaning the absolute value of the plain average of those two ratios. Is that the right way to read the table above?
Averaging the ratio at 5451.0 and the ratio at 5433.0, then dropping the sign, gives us 1.05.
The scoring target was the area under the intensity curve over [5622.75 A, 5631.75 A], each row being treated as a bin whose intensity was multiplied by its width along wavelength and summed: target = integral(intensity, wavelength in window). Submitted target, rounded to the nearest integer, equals 100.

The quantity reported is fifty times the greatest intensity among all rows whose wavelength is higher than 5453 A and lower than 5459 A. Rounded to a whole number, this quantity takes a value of 498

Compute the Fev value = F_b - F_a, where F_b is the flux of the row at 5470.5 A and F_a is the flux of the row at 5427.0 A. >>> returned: 0.0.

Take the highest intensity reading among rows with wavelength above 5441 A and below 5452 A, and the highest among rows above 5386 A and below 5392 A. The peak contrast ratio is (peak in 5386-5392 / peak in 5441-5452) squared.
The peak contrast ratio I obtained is 0.786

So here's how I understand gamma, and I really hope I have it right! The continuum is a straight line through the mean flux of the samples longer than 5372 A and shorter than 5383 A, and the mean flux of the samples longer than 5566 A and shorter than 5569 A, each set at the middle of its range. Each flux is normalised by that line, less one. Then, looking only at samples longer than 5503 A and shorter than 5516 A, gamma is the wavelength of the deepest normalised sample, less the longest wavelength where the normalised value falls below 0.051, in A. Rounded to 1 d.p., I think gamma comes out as -9.0 A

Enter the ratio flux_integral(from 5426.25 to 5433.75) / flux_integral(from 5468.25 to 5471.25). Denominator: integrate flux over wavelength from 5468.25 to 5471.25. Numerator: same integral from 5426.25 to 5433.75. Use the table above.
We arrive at 2.3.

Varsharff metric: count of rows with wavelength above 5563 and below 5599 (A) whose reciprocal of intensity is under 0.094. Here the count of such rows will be 13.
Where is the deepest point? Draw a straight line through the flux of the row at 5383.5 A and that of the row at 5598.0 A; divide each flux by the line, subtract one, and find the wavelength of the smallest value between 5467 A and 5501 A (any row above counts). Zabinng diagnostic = 5499.0 A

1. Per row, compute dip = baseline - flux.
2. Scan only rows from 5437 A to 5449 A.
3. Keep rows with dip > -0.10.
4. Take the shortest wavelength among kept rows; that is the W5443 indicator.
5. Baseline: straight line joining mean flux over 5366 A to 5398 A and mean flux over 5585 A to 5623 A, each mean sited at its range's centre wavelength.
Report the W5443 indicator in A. 5439.0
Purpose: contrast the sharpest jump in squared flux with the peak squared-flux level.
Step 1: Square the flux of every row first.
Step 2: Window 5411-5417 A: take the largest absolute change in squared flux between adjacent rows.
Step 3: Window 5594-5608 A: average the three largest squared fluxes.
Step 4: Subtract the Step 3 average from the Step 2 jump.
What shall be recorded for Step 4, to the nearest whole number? -91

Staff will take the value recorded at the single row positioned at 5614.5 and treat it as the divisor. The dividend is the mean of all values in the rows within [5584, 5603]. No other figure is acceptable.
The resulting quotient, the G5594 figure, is 0.99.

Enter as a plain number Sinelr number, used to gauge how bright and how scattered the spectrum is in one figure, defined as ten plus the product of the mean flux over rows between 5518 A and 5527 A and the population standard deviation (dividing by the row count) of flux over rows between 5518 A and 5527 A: 15.8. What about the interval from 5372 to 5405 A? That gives 15.8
